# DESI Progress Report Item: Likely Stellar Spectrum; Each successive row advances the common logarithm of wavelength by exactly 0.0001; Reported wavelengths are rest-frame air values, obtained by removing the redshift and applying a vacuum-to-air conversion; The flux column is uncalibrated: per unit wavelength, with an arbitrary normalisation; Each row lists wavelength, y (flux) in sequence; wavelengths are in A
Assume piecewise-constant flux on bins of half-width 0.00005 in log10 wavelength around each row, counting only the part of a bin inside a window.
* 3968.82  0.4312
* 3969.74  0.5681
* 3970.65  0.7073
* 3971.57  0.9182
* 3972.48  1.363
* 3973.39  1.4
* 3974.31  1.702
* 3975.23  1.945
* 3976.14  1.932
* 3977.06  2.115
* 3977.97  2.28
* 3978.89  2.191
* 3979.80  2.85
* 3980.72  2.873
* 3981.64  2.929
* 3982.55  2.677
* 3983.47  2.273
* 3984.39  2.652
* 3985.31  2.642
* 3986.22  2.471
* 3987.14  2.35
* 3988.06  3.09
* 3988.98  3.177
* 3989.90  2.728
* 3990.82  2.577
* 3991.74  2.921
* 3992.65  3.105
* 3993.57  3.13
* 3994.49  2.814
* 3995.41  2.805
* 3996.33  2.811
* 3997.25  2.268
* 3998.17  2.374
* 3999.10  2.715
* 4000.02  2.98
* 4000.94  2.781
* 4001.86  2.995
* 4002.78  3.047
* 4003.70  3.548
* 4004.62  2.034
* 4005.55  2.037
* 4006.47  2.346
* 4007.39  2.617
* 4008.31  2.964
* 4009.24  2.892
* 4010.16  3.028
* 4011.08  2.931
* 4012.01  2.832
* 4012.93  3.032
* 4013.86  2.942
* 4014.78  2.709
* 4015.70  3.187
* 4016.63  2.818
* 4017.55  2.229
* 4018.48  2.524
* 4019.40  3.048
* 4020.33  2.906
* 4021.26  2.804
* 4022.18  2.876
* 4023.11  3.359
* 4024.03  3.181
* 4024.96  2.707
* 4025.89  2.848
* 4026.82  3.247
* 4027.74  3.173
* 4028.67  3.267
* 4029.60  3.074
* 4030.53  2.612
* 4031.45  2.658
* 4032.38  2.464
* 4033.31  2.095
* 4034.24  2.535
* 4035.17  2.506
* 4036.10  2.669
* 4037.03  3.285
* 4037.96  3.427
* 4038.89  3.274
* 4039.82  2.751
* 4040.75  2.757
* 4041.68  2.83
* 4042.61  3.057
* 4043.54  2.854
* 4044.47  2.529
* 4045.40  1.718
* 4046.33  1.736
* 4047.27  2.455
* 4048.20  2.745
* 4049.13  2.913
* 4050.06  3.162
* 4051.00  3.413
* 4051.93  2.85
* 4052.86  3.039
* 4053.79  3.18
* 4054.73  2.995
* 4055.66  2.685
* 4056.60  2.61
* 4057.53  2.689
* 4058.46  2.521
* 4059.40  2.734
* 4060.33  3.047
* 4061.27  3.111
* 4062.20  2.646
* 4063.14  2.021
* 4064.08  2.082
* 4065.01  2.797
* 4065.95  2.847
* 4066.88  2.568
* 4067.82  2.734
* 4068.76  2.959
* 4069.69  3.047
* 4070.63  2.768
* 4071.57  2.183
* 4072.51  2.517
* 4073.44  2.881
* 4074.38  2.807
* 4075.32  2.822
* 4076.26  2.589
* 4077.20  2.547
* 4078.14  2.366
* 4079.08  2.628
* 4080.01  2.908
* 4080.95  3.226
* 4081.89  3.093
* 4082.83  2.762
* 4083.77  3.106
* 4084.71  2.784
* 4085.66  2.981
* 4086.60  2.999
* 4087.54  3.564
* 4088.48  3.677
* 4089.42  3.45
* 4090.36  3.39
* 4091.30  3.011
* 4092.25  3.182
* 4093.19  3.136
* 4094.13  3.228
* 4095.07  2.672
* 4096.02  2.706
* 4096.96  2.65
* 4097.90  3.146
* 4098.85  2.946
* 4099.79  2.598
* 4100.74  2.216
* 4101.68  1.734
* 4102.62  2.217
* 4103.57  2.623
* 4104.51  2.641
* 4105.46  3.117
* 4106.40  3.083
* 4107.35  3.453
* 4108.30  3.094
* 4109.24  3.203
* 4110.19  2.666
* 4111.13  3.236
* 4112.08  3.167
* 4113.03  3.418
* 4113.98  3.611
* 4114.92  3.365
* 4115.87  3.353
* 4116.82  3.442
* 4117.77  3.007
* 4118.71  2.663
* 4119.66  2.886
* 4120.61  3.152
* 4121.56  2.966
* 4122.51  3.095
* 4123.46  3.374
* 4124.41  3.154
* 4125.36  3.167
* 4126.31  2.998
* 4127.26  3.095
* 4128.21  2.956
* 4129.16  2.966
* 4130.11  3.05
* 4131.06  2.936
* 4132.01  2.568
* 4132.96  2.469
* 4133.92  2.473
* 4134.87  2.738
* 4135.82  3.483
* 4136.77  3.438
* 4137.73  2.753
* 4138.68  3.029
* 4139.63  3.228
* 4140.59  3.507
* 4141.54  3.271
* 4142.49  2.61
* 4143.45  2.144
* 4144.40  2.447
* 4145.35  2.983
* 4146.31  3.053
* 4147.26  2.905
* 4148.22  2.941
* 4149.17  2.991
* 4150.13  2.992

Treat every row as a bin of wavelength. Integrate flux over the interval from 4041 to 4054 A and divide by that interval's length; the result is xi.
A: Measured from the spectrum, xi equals 2.74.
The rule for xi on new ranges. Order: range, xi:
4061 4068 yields 2.58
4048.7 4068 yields 2.79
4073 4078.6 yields 2.66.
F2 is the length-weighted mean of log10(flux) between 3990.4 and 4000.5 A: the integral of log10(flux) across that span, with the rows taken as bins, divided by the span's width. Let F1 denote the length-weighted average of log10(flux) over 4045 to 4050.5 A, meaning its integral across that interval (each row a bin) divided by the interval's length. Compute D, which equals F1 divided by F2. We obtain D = 0.86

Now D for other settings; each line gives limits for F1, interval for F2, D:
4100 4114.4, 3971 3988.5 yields 1.37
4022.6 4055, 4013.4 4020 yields 1.01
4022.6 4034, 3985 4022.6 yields 1.03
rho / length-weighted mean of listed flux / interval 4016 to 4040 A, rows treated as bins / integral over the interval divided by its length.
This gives 2.9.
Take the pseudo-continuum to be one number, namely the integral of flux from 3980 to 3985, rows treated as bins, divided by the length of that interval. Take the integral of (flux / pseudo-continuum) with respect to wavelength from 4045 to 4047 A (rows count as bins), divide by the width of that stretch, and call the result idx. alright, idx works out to 0.67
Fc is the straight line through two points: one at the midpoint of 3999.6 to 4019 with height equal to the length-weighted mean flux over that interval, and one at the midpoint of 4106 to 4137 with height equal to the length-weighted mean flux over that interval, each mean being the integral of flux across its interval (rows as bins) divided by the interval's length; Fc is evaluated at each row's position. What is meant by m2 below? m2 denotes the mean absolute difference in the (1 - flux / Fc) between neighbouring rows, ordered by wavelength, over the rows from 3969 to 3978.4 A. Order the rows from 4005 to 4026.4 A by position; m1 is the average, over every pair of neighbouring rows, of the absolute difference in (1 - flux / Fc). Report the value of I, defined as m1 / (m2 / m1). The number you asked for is 0.12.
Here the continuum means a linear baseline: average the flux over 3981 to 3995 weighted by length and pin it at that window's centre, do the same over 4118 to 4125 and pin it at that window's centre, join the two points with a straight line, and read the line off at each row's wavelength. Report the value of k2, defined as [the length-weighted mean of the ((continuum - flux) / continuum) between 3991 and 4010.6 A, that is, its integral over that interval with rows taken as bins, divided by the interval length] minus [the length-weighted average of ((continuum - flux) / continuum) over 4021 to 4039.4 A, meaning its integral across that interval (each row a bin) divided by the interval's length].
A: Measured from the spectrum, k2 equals 0.03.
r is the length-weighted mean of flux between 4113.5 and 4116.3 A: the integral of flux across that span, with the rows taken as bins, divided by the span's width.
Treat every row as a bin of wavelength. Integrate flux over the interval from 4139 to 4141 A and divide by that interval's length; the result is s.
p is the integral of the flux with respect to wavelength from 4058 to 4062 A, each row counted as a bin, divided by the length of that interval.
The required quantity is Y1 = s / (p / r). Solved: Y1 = 4.04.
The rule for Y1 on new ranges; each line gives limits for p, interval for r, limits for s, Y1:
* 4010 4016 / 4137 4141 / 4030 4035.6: 2.65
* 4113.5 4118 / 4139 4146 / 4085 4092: 2.81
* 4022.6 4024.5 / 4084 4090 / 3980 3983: 2.81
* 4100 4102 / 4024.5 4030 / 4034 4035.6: 3.70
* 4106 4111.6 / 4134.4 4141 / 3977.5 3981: 2.57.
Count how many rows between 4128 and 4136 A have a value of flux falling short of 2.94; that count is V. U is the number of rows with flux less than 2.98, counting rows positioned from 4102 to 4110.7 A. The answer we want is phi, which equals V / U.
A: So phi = 1.25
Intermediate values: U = 4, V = 5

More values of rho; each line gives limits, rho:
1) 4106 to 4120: 3.2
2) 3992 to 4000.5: 2.8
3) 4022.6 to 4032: 3.0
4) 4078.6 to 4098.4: 3.1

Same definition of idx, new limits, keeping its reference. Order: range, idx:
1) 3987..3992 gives 1.05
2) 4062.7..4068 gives 0.93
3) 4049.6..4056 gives 1.14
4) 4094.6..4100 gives 1.04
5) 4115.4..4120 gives 1.15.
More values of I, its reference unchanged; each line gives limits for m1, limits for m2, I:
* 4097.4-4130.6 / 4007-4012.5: 0.12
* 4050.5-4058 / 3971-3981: 0.07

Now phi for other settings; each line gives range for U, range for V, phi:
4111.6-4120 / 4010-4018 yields 2.50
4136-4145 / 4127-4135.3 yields 1.25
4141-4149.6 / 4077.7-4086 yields 1.00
